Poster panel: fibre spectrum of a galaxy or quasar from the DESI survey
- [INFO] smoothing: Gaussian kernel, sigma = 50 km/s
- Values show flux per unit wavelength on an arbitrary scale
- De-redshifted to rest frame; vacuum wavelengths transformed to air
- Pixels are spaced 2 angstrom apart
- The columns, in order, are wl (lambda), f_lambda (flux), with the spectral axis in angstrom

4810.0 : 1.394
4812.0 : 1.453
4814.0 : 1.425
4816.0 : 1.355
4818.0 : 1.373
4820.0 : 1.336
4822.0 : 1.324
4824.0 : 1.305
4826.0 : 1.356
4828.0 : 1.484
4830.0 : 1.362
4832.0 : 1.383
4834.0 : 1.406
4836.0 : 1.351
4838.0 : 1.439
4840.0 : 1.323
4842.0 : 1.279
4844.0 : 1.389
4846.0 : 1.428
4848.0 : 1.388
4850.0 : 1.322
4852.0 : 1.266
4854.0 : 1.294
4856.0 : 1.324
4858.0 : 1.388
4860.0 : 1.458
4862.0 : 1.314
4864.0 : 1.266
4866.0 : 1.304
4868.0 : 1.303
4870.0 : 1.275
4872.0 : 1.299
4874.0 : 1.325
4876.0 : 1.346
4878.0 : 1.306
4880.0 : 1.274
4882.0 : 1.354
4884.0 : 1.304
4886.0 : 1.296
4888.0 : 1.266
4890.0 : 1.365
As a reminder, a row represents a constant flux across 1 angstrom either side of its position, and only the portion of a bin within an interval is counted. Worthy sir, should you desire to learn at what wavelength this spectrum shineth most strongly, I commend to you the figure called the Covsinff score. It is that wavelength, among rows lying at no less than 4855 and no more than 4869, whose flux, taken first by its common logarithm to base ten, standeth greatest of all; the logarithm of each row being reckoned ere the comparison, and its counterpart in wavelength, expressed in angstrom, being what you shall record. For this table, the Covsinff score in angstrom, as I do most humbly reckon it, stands 4860.0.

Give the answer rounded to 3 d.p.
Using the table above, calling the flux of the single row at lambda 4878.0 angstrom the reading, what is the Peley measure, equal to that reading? 1.306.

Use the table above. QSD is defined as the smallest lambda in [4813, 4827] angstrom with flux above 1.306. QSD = 4814.0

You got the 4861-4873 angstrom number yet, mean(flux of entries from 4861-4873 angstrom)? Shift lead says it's 1.29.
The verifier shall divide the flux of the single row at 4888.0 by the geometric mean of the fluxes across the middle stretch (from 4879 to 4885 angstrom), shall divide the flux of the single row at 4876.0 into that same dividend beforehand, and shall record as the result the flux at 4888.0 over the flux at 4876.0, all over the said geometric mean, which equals 0.718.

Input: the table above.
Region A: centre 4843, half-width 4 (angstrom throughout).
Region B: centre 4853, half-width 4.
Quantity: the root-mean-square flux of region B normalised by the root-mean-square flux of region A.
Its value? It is 0.960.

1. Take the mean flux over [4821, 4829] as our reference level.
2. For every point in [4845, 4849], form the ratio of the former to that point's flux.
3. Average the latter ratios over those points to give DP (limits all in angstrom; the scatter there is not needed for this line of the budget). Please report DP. 0.97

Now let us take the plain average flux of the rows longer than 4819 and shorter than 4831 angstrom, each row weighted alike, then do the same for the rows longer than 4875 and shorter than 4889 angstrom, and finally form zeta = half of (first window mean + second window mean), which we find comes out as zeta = 1.33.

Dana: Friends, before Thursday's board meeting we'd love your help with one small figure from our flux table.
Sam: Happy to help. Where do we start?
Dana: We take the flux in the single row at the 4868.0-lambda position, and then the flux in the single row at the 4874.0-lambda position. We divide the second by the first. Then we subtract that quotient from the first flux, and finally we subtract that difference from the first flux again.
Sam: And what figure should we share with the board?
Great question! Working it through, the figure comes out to 1.02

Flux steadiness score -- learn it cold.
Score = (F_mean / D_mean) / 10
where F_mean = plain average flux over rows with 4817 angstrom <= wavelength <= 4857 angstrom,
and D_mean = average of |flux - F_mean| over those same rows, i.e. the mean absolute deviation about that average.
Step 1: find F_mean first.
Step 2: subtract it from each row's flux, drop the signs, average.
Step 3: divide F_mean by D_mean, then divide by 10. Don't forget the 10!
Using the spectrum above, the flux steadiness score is 3.1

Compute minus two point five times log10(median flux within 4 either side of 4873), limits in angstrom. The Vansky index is -0.29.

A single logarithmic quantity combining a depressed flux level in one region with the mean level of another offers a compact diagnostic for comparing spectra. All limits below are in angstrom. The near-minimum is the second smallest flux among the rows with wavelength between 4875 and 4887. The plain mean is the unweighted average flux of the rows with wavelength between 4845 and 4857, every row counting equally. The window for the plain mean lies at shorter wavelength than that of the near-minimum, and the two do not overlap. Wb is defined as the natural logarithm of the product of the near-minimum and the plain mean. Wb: 0.550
